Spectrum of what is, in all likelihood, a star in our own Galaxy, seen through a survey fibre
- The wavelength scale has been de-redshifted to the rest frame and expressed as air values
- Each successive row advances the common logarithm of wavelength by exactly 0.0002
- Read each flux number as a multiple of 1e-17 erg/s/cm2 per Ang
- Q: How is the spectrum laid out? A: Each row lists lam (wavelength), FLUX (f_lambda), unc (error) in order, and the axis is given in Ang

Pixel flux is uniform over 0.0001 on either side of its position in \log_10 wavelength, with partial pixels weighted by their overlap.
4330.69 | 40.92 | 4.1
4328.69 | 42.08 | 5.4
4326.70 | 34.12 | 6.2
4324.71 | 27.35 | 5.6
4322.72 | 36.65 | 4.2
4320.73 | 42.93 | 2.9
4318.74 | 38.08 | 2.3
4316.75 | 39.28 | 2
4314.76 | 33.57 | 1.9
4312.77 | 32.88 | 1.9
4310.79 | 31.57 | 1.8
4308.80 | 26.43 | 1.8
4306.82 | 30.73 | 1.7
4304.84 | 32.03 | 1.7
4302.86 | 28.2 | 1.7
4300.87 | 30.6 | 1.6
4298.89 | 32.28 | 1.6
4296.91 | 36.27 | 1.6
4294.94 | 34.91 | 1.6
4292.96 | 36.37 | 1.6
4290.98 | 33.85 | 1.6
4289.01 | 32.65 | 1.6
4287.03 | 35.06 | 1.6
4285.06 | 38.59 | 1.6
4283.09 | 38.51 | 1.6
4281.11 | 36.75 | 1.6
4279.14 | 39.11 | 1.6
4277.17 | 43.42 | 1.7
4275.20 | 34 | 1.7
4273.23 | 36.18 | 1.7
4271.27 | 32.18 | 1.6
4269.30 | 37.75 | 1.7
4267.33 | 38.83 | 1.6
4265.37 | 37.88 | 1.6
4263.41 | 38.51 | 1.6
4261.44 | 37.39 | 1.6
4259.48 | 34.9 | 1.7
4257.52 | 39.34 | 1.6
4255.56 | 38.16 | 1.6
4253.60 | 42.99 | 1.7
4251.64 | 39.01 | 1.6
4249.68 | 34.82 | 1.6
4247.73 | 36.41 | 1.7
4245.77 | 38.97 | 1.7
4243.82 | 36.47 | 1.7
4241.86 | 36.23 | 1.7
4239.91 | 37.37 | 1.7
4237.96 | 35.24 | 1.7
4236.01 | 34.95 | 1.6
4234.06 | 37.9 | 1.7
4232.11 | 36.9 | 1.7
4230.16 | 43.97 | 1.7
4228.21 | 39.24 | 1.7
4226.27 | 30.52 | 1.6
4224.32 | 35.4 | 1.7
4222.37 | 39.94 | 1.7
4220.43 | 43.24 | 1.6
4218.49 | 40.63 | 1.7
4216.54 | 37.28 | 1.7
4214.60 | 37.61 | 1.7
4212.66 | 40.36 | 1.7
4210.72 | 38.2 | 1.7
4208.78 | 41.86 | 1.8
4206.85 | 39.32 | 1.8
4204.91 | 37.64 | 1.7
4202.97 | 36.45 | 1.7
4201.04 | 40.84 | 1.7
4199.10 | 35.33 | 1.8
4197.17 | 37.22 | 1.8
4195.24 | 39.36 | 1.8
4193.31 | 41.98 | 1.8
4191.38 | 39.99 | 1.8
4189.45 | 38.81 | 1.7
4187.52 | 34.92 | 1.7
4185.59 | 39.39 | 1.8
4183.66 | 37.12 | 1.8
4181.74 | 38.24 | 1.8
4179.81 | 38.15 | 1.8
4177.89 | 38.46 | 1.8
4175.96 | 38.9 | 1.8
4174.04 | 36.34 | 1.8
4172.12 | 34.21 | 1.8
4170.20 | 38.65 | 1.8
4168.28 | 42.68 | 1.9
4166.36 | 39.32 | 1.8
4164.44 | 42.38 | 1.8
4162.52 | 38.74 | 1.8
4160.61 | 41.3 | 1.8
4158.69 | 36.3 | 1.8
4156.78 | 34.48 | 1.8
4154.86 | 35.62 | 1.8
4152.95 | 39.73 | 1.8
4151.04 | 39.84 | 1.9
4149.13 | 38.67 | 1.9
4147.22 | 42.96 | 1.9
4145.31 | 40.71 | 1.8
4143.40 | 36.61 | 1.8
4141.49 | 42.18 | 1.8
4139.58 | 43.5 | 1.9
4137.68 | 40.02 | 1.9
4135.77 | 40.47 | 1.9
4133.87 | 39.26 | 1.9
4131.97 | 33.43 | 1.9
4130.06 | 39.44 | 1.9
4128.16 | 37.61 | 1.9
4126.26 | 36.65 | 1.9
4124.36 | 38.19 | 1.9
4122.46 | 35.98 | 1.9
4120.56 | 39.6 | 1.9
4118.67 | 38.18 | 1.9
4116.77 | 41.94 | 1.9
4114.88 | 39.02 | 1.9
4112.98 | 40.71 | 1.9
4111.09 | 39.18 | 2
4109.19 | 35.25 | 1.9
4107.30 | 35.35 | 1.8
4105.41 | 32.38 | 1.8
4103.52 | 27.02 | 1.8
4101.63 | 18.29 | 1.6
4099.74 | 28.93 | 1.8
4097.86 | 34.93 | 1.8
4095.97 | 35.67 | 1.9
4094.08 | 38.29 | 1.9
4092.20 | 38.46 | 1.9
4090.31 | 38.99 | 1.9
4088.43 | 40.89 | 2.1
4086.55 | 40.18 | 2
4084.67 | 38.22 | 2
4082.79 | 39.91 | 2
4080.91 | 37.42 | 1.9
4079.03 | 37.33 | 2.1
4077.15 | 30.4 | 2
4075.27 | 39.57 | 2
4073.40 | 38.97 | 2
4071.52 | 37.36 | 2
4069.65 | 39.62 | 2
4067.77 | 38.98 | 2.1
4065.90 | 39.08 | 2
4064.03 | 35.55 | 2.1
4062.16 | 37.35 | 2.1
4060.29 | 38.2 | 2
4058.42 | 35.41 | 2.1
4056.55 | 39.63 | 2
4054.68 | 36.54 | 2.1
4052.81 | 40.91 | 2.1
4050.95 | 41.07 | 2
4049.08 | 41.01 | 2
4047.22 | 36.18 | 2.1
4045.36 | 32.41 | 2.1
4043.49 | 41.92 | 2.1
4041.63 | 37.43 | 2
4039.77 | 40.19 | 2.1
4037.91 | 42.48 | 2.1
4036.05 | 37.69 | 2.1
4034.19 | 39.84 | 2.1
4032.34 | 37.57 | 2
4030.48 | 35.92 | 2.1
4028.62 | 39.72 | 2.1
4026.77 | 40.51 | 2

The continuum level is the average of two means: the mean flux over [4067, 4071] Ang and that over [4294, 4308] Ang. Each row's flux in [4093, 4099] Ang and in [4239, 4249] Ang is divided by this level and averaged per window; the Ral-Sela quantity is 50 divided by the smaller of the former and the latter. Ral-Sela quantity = 49.2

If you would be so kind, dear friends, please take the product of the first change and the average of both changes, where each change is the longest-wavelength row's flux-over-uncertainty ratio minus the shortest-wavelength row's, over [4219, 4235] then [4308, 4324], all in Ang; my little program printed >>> 25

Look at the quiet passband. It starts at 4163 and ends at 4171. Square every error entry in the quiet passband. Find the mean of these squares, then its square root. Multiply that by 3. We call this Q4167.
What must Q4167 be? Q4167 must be 5.48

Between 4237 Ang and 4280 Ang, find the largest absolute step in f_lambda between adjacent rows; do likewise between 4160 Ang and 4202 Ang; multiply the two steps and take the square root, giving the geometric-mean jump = 7.2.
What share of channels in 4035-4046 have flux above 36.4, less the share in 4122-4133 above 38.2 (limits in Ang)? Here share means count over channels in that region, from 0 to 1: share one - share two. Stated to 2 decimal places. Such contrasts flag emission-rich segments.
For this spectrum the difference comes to 0.67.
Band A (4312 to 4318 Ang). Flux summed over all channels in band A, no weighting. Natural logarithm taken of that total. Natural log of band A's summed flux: 4.66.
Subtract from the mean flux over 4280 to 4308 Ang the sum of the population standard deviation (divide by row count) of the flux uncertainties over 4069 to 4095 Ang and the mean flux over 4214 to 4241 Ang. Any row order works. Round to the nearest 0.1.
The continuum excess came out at -3.9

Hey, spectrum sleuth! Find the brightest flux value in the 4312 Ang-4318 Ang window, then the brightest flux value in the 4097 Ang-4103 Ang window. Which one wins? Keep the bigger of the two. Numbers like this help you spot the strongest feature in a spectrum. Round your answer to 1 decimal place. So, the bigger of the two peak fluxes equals 39.3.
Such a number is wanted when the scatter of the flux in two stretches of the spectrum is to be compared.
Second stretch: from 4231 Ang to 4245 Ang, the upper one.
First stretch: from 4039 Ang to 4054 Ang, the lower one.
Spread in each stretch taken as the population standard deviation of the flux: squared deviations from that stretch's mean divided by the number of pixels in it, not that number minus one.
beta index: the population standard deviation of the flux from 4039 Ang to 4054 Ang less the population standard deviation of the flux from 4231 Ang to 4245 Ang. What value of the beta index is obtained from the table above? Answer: 2.1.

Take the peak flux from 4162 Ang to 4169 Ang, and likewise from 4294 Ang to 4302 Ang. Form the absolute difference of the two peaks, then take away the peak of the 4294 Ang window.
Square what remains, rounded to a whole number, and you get 892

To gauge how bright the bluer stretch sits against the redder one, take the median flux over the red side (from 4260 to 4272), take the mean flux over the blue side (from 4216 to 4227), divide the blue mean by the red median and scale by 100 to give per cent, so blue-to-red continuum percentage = 100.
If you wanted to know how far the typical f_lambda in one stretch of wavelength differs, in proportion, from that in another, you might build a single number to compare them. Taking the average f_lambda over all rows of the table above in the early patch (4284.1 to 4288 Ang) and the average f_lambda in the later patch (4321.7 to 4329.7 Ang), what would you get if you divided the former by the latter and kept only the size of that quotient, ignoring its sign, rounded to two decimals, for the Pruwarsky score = 1.05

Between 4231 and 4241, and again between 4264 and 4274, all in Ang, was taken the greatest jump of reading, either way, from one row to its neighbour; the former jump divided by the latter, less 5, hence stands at -4.5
